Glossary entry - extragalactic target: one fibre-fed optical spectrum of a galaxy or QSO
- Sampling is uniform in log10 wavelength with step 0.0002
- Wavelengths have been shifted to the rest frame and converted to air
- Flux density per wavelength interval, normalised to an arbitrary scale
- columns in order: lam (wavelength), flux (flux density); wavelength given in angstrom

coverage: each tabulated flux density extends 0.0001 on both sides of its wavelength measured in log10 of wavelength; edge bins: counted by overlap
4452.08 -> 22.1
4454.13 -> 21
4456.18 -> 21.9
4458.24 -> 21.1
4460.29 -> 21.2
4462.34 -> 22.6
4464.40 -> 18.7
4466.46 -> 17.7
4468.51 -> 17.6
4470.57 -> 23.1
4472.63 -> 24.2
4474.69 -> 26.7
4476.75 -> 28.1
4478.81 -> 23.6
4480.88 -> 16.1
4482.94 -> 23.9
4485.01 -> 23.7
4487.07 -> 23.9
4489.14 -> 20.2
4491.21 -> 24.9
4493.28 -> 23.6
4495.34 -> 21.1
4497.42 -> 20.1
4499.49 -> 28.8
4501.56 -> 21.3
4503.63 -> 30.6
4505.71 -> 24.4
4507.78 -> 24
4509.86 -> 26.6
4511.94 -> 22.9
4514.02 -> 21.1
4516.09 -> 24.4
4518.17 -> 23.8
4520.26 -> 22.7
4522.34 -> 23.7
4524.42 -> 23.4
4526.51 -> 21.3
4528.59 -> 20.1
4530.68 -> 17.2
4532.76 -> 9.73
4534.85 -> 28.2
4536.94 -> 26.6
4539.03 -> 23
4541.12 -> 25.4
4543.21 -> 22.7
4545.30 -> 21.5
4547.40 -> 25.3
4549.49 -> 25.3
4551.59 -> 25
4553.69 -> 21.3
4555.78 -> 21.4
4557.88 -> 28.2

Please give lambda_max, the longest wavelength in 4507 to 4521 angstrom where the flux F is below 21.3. 4514.02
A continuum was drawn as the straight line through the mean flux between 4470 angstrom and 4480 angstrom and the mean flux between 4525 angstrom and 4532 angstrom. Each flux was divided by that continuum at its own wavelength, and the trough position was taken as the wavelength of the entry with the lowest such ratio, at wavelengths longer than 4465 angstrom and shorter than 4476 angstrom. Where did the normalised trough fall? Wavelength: 4466.46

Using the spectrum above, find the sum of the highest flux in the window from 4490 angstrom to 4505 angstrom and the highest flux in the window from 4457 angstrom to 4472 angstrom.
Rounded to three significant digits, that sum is 53.7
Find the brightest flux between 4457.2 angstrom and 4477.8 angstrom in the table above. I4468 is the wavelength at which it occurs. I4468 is 4476.75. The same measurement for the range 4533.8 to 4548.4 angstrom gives 4534.85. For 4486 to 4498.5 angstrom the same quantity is 4491.21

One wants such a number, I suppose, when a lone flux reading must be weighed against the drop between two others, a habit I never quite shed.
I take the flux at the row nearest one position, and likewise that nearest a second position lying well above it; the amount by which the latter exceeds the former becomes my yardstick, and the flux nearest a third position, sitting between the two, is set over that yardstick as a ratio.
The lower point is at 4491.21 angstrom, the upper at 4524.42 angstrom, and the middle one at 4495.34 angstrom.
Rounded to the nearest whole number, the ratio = -14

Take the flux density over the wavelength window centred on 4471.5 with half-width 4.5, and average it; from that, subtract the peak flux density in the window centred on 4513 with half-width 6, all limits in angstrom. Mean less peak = -4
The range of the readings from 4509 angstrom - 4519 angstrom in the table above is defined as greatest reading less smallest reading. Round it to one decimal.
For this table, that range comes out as 5.5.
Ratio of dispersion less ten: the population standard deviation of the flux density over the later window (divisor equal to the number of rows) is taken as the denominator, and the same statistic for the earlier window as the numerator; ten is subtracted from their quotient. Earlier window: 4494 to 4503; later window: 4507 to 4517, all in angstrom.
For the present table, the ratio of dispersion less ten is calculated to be -8.1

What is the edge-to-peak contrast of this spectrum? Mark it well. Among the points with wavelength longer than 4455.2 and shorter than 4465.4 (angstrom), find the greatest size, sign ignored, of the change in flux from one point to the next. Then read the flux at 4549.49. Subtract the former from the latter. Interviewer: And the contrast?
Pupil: 21.4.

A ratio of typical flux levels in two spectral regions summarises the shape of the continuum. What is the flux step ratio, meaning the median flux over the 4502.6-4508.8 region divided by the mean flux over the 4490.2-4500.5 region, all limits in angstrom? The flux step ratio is 1.030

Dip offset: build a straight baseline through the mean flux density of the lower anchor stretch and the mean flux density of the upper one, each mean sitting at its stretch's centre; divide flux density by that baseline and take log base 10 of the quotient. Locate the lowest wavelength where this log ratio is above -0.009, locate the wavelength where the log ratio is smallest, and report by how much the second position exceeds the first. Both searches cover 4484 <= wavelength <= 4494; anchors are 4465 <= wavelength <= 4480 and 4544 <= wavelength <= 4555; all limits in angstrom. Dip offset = 4.1 angstrom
